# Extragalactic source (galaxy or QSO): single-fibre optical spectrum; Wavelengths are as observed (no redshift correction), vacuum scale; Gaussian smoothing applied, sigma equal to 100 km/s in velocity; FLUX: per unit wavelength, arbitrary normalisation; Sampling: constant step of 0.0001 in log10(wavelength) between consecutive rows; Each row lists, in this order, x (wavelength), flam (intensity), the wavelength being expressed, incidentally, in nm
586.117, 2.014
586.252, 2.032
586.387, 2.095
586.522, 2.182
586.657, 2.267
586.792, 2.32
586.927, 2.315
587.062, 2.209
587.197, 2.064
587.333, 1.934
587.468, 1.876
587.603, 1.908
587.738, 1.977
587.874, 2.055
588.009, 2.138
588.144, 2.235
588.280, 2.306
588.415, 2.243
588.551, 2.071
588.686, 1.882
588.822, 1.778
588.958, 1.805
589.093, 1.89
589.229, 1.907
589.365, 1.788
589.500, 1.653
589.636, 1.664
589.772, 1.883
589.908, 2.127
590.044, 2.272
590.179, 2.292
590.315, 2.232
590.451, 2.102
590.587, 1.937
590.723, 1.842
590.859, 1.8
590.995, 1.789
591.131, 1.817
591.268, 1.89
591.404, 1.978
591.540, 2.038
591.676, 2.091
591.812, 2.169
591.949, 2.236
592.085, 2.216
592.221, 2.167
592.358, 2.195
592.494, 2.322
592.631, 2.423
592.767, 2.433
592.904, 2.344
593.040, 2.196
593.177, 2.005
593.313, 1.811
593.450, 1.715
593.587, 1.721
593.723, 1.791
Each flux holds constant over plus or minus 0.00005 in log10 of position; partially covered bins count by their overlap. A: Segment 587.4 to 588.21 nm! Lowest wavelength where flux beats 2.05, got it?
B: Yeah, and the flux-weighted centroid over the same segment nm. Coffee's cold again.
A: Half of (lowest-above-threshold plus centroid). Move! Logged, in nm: 587.85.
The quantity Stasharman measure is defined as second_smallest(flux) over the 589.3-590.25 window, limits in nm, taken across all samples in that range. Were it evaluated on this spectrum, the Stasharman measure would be 1.664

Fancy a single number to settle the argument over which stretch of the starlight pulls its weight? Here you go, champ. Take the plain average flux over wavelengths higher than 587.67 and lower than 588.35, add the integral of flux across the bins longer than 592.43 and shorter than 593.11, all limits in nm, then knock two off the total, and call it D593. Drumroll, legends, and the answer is 1.7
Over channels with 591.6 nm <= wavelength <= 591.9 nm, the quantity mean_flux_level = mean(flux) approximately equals 2.13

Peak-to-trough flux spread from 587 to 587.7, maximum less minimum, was 0.333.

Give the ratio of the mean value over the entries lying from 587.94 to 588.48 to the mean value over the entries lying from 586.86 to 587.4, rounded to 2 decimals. 1.05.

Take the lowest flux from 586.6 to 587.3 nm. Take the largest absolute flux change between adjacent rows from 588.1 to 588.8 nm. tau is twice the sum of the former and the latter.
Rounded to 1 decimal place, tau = 4.5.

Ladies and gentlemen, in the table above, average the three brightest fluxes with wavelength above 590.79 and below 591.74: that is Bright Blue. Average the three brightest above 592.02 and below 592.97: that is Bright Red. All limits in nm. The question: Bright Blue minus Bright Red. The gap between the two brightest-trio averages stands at -0.36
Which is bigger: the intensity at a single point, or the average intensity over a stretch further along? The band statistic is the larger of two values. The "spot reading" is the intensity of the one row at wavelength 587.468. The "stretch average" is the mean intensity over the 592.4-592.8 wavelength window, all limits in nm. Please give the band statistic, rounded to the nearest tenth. 2.4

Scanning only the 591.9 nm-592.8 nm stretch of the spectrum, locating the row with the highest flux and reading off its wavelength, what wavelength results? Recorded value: 592.767 nm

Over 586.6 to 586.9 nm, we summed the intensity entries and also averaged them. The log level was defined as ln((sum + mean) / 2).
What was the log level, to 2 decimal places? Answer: 1.24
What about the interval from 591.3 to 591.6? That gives 1.10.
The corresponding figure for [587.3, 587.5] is 1.05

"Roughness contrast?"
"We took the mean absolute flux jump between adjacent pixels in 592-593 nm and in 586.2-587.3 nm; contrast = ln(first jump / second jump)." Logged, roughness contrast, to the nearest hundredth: -0.14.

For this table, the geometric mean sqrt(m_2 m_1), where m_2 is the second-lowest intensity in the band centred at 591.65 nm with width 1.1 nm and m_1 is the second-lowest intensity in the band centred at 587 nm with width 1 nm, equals 1.91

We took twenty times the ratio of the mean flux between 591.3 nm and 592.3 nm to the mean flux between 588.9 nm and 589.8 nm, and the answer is 24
